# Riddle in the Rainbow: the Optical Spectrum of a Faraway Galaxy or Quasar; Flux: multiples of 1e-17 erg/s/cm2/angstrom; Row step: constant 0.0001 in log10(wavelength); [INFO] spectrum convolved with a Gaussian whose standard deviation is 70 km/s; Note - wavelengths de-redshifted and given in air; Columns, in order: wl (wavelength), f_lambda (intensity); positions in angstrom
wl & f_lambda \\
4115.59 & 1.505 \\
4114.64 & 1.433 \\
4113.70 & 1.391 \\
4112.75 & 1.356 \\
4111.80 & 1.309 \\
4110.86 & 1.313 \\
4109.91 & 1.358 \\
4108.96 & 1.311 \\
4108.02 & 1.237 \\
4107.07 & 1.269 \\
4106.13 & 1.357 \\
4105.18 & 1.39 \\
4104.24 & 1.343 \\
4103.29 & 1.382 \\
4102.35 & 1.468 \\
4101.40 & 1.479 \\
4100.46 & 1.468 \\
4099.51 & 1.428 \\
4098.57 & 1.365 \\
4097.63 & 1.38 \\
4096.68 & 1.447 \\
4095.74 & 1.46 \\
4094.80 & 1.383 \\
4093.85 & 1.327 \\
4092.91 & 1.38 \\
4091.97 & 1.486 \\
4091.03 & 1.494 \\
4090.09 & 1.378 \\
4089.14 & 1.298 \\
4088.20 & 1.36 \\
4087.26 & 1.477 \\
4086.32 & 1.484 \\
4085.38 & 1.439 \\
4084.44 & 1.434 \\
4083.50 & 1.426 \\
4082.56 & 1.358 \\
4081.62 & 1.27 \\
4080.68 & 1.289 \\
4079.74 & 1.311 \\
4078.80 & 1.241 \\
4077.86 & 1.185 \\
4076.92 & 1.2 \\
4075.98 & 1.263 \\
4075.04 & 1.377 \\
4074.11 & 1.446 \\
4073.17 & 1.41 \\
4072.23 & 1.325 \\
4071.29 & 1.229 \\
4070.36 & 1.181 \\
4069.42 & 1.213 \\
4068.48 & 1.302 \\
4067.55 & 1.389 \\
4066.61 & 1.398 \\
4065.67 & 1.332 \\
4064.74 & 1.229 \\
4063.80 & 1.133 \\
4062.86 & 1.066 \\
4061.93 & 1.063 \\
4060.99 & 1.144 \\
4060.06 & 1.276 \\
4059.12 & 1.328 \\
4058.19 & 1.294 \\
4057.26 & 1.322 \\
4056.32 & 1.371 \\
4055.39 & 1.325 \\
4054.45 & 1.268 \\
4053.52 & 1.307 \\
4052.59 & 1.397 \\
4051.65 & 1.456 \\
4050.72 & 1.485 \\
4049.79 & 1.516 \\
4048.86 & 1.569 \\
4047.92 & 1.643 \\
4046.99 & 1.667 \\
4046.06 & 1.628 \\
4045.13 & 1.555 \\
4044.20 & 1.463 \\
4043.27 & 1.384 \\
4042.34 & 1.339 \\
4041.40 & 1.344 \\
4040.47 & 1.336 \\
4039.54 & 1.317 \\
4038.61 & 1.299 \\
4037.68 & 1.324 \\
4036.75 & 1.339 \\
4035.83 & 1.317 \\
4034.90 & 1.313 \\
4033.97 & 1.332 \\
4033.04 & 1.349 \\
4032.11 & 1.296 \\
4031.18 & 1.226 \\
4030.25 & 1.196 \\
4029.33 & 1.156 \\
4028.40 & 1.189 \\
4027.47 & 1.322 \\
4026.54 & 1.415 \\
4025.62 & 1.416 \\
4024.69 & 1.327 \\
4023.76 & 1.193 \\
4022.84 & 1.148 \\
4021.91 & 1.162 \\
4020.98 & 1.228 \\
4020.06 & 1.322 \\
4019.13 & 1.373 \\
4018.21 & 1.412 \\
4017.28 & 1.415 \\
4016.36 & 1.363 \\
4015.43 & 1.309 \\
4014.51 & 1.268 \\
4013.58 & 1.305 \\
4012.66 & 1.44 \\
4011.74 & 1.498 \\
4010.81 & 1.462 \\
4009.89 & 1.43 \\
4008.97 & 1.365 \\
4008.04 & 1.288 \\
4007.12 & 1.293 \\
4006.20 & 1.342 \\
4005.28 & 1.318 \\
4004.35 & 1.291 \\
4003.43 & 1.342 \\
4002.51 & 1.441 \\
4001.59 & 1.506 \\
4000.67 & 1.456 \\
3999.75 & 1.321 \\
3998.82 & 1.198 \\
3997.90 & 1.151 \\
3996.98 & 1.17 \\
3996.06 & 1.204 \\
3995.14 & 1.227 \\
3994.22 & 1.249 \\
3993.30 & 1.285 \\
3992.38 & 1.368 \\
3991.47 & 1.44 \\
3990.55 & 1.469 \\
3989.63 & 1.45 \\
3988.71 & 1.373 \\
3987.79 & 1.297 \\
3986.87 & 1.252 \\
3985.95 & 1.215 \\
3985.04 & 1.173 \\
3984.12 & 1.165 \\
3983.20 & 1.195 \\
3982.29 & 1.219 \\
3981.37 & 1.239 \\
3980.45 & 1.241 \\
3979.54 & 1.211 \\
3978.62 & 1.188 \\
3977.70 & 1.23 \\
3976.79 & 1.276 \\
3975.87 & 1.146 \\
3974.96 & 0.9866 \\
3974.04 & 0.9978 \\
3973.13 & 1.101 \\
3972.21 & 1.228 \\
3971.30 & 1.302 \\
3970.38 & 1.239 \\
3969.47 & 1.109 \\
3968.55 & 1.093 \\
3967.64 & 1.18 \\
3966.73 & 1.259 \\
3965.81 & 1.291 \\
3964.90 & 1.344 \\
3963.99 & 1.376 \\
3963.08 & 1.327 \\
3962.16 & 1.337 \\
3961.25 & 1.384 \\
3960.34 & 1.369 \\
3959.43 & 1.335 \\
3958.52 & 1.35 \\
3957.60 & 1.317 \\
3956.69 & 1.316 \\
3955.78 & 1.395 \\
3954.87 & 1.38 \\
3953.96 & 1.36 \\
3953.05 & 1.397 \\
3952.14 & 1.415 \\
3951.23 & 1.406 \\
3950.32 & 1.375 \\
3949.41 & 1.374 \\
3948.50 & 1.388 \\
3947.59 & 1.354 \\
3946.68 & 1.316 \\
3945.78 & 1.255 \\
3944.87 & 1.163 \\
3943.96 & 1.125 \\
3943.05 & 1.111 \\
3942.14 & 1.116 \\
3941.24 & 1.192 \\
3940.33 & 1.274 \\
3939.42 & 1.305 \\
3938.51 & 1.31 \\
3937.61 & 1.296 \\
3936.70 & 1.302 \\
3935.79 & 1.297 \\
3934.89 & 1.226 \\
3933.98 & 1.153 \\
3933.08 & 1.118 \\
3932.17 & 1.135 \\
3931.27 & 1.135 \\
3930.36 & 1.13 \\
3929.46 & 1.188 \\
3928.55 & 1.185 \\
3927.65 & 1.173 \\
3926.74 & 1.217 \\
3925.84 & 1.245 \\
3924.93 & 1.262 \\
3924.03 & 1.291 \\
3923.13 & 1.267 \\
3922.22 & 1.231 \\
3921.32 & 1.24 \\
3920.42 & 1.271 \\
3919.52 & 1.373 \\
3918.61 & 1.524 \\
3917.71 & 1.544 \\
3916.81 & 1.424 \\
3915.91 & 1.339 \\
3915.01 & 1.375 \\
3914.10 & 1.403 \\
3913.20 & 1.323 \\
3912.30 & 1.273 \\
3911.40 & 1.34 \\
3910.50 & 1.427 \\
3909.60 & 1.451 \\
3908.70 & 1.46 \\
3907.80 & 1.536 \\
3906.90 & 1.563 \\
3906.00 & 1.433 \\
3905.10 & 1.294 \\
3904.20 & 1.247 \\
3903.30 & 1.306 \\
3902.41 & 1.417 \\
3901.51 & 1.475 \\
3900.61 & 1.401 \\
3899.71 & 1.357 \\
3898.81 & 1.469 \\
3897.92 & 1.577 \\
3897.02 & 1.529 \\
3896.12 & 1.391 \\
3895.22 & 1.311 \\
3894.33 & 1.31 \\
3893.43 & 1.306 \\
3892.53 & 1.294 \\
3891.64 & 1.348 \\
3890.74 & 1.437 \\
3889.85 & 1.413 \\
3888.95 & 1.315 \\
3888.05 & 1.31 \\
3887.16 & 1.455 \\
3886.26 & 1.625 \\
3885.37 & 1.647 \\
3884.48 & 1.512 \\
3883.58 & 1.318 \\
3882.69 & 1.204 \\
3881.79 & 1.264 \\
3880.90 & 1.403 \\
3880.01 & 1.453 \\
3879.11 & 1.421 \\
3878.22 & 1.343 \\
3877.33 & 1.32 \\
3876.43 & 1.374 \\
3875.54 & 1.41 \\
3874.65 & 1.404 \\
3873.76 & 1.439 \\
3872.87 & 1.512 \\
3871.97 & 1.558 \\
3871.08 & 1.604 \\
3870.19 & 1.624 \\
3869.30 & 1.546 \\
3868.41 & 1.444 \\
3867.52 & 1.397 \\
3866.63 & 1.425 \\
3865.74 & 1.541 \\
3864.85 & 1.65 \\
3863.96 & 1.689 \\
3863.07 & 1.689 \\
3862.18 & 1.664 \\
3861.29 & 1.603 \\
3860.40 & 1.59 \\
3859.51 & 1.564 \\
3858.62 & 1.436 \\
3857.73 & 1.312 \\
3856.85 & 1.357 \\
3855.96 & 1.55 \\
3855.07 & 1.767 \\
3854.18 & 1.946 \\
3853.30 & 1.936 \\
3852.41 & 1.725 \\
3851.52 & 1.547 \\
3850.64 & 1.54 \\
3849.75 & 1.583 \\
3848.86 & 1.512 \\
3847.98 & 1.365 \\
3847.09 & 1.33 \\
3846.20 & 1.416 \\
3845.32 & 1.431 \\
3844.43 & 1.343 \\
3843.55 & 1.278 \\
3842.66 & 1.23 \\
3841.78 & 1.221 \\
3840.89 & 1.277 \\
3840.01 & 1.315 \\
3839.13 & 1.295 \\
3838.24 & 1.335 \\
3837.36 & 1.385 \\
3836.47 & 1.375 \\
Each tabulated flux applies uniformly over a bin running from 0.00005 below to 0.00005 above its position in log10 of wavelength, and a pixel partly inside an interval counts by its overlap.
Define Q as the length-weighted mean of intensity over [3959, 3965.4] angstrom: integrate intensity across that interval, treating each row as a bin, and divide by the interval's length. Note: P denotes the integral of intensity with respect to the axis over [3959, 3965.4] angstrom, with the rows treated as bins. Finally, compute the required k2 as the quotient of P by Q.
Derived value 6.4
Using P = 8.7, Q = 1.35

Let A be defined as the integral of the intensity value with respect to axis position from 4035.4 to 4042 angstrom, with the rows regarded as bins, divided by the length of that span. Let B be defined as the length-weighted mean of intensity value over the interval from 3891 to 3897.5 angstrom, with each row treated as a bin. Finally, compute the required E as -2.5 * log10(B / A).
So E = -0.03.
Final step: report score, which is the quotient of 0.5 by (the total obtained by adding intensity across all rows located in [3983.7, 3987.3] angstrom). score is 0.104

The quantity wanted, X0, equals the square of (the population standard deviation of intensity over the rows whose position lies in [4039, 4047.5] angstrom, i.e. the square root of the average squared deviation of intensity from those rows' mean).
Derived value 0.017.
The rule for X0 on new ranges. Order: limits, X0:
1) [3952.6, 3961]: 0.001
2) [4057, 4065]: 0.010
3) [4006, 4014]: 0.006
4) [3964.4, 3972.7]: 0.007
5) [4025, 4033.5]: 0.009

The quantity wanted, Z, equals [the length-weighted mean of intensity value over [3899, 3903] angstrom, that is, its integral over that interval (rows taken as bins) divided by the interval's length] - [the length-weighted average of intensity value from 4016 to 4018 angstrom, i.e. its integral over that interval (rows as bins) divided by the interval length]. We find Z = 0.019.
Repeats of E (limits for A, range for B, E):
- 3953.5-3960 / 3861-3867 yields -0.19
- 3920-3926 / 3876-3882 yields -0.09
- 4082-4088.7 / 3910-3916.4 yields 0.05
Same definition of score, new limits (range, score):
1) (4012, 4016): 0.094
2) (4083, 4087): 0.086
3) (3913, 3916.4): 0.092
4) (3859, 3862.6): 0.078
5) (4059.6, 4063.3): 0.110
